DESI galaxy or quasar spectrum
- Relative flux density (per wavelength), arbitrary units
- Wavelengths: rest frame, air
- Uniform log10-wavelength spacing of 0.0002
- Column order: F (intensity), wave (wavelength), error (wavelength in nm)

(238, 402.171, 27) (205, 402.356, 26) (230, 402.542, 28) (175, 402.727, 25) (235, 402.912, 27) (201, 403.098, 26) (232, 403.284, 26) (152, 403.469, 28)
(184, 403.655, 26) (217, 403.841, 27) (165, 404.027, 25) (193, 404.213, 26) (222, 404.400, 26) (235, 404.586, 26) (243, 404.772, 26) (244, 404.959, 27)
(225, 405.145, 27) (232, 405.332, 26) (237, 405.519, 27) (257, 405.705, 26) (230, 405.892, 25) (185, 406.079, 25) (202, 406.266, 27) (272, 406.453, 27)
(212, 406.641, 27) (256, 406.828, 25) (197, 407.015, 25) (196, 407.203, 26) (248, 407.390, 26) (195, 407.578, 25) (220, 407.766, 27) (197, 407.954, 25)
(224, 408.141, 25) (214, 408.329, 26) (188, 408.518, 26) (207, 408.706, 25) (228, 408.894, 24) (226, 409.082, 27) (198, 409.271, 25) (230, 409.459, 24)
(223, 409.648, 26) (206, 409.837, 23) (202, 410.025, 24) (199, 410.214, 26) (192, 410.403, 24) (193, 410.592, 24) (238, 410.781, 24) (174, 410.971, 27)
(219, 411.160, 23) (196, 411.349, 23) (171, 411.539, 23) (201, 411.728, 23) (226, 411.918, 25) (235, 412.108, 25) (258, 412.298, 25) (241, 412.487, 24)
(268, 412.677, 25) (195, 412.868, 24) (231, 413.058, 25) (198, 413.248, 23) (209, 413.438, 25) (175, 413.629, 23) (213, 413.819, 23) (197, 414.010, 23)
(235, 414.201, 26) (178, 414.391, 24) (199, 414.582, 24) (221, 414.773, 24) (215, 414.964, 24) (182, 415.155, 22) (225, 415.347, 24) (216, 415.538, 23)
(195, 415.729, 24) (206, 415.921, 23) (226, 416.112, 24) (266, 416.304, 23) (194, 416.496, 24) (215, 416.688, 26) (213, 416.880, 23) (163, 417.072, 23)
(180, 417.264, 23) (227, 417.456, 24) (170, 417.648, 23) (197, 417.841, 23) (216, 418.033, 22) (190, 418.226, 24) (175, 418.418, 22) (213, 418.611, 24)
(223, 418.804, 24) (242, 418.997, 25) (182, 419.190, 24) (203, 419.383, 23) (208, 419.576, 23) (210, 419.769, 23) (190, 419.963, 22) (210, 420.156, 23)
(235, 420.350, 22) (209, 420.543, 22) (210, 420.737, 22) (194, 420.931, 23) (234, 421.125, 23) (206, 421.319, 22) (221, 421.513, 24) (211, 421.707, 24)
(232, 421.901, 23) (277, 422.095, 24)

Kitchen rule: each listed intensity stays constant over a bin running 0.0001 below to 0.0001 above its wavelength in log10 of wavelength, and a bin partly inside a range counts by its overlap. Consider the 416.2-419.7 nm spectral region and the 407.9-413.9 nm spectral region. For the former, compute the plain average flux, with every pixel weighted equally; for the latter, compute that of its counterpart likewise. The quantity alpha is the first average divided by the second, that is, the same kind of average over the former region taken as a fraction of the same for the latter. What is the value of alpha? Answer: 0.965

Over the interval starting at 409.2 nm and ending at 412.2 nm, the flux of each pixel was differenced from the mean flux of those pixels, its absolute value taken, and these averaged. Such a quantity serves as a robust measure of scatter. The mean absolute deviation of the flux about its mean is 16.5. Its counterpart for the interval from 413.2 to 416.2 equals 14.4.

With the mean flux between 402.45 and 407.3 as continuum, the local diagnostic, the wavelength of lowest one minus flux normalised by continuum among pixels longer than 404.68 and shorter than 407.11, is 406.453 nm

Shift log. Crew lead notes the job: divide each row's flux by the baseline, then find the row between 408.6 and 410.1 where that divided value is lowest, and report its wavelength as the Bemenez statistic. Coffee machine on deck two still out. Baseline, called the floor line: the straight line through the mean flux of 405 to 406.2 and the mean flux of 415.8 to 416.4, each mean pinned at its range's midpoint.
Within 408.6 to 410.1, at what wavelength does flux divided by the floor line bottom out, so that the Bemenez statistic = 409.271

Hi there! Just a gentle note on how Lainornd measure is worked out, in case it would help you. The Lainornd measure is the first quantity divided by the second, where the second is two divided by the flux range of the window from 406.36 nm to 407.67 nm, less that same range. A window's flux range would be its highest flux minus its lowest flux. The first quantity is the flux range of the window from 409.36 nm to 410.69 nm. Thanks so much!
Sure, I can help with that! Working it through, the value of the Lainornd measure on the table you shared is -0.49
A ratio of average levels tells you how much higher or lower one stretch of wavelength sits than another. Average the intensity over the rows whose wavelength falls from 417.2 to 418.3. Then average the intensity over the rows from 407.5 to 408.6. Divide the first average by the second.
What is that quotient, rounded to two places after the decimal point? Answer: 0.95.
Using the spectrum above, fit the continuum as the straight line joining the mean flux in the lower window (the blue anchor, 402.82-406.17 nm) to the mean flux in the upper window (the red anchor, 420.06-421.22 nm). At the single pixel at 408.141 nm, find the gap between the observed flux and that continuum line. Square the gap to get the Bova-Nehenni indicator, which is 66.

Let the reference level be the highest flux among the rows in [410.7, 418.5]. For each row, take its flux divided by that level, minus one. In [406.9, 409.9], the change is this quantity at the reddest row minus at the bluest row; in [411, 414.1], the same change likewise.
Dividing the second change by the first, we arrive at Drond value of -2.4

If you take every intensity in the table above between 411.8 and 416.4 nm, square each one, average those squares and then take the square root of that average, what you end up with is 219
